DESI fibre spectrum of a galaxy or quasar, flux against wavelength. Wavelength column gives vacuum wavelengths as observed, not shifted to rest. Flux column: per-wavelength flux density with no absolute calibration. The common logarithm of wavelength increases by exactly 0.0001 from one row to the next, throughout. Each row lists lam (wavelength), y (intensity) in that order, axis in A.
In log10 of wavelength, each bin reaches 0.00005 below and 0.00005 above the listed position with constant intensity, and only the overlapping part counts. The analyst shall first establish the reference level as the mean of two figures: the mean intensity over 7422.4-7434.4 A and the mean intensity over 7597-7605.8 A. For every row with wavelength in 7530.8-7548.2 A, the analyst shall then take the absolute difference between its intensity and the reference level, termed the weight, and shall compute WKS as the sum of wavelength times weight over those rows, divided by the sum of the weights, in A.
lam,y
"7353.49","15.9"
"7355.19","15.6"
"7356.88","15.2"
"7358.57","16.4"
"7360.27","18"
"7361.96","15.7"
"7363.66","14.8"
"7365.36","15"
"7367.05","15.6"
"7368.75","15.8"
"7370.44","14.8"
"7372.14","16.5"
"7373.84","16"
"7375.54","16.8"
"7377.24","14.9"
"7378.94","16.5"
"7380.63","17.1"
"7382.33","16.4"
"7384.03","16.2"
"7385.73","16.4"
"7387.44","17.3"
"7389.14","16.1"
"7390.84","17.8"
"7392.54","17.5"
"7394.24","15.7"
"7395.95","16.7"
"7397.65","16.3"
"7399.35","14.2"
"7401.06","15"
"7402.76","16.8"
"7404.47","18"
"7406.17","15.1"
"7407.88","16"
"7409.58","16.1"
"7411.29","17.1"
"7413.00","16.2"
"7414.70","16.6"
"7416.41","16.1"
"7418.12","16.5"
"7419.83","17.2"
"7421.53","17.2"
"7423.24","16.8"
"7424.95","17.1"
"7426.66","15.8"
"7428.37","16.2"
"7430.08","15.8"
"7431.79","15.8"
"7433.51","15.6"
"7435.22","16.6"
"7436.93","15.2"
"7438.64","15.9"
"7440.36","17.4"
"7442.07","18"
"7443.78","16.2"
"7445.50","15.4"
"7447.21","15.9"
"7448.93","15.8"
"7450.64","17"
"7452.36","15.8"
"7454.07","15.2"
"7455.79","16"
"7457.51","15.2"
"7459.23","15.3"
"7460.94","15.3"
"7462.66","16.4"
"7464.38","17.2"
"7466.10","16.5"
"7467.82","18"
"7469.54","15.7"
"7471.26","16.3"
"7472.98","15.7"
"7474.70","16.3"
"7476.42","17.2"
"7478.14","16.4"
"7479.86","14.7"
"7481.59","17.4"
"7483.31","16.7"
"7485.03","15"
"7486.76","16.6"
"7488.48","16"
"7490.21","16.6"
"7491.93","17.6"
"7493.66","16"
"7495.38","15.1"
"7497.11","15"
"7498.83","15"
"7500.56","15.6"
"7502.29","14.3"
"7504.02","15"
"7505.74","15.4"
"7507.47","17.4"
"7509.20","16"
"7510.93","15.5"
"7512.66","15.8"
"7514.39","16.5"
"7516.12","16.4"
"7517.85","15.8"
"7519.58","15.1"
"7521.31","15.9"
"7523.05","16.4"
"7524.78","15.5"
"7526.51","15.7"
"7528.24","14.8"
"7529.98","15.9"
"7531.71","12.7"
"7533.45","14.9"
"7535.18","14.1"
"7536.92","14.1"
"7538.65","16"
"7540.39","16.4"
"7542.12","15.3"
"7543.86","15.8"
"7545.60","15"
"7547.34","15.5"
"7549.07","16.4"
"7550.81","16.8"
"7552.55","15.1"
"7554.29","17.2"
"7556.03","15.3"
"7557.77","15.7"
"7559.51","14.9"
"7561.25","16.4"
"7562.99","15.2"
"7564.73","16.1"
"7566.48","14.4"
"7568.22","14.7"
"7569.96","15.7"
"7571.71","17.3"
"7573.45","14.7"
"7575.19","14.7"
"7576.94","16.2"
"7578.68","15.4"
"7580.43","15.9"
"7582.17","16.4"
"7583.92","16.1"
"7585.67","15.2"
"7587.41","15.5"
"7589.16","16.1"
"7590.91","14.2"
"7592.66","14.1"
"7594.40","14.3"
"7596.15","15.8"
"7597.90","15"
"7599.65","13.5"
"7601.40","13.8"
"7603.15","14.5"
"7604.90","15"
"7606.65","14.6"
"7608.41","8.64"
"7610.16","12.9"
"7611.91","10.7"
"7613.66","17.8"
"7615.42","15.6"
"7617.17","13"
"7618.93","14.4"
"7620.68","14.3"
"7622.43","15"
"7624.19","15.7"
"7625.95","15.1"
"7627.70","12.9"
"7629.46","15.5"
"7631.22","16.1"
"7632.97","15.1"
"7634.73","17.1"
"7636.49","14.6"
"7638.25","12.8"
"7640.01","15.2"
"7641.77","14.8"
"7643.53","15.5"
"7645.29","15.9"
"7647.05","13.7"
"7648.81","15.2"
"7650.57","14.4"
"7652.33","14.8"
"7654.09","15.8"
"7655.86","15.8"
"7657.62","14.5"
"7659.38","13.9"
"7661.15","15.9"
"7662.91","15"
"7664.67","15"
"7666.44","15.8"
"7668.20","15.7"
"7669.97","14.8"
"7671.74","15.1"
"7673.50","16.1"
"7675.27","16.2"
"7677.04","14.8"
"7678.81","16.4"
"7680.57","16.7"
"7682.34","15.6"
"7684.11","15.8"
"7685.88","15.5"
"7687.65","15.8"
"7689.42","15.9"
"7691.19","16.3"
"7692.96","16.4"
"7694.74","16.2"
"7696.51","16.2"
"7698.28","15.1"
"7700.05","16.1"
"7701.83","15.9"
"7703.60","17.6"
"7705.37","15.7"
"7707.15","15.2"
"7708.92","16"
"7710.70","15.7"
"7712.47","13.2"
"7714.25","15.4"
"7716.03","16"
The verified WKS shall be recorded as 7536.6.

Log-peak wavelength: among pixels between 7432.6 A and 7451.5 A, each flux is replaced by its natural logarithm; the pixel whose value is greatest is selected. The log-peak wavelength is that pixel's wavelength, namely 7442.07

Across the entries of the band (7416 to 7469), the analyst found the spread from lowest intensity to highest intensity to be 2.8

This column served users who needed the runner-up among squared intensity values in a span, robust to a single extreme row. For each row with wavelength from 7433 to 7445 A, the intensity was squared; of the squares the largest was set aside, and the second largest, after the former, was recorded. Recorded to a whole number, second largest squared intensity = 303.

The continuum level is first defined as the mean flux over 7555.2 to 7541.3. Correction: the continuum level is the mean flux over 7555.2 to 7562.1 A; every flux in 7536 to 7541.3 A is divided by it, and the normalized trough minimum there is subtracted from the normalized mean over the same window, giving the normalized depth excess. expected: 0.090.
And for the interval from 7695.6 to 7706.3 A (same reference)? 0.064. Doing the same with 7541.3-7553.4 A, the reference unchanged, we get 0.045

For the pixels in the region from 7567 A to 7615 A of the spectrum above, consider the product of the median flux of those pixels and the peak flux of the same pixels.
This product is 267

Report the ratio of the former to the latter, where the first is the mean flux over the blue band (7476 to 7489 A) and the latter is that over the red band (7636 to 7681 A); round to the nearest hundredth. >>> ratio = 1.07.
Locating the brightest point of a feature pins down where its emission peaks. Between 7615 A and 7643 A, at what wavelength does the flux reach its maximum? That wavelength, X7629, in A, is 7634.73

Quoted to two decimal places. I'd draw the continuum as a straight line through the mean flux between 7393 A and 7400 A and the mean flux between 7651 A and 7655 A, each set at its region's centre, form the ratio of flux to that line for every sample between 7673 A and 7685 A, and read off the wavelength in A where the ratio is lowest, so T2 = 7677.04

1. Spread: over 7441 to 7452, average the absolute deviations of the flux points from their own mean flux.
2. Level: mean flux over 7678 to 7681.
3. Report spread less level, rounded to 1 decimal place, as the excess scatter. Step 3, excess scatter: -15.8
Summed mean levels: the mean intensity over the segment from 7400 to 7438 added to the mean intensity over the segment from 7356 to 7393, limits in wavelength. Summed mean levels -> 32.5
